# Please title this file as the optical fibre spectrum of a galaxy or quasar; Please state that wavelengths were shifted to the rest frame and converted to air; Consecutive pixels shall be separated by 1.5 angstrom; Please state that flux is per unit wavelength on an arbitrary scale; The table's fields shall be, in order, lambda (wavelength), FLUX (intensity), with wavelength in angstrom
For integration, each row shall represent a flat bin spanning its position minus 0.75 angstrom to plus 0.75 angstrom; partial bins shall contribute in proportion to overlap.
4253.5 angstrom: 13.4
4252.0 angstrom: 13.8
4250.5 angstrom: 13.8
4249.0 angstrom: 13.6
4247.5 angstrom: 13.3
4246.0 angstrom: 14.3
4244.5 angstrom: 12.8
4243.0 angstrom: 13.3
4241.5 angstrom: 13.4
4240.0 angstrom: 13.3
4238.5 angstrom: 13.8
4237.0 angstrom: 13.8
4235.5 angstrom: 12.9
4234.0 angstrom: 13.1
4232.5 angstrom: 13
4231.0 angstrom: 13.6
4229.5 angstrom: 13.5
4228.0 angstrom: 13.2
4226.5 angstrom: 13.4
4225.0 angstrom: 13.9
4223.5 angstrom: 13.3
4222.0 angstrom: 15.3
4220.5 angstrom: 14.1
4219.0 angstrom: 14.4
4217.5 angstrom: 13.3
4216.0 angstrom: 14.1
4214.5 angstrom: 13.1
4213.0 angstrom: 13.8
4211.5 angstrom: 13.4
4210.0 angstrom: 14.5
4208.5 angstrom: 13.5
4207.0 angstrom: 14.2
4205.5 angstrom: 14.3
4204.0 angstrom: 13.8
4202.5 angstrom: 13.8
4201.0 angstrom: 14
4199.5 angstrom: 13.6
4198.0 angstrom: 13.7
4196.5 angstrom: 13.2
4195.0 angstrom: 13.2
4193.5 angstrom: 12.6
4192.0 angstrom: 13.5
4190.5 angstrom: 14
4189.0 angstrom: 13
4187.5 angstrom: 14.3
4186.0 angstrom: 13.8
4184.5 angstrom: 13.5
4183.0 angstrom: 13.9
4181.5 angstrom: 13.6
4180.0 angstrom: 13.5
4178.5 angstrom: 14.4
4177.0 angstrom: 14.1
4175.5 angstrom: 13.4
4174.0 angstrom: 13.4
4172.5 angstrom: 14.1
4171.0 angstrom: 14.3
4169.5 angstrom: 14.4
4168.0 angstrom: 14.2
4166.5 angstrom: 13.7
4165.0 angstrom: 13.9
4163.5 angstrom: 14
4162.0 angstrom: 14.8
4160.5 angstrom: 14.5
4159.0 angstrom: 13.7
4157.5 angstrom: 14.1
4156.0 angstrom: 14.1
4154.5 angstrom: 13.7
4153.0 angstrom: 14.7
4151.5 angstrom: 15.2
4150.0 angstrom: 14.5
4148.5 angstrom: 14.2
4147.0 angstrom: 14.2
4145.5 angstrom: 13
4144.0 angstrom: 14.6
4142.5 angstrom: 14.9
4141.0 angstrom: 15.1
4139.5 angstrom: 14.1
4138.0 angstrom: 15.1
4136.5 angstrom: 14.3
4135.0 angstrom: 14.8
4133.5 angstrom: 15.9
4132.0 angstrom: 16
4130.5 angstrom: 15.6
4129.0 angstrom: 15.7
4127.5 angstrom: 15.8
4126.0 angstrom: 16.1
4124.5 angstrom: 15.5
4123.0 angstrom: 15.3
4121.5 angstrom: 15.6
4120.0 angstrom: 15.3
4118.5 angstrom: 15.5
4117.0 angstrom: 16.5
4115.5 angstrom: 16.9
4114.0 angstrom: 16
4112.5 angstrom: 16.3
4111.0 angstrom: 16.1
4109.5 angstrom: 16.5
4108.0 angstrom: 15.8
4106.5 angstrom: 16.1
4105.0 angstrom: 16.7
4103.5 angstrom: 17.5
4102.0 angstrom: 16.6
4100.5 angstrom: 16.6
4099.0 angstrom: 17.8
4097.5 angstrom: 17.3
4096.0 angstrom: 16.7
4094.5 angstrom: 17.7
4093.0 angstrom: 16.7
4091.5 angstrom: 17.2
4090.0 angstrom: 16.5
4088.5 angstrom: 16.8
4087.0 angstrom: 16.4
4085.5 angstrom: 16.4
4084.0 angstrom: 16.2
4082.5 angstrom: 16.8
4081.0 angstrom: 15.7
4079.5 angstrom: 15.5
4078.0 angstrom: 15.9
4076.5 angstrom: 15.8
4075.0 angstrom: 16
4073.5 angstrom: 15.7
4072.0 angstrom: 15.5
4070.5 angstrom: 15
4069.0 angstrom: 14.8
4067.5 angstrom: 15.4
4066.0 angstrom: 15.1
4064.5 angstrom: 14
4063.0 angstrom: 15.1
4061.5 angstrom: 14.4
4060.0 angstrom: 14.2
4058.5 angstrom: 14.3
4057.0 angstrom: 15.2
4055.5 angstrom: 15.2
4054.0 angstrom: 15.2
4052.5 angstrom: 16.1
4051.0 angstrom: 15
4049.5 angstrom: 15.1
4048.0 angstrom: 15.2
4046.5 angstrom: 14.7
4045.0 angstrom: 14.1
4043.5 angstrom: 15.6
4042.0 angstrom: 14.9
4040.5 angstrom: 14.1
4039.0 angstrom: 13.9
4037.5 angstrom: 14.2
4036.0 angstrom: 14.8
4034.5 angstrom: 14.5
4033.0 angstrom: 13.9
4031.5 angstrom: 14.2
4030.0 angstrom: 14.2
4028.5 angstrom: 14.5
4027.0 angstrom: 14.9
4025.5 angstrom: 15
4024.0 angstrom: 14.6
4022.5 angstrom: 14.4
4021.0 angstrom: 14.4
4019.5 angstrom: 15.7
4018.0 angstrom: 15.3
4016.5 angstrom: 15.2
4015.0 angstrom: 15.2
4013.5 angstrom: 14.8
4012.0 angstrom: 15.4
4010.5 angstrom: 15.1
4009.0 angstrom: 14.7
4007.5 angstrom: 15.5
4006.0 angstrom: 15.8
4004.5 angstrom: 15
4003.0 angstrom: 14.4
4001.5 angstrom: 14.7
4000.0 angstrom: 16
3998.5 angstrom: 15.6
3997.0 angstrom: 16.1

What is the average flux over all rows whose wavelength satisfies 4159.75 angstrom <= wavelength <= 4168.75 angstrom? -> 14.2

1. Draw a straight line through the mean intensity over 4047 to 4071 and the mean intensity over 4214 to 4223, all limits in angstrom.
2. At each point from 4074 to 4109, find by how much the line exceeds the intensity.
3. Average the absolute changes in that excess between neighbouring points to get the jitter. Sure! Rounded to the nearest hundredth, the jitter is 0.53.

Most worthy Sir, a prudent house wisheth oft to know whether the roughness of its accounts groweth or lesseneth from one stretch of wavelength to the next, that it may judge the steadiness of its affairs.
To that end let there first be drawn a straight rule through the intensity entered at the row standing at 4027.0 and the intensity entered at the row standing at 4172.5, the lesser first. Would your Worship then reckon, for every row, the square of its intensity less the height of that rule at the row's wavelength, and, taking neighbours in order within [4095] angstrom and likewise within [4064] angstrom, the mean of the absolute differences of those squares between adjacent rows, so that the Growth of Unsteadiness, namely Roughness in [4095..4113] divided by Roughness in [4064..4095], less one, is 1.1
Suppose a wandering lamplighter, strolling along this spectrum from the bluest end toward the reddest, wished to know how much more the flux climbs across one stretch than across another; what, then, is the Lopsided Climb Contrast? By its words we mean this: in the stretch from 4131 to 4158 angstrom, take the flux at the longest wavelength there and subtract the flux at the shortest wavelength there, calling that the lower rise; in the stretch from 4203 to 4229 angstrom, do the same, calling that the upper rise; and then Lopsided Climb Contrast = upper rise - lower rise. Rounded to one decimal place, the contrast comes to 1.3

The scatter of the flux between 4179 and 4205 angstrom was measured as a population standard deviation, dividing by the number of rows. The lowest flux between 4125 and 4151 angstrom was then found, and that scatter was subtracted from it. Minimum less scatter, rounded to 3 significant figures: 12.6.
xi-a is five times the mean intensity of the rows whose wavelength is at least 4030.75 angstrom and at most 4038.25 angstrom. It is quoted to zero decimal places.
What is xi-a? 72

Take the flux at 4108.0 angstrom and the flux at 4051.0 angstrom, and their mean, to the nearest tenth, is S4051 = 15.4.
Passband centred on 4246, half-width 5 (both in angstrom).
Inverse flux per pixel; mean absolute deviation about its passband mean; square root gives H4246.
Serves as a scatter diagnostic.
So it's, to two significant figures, 0.043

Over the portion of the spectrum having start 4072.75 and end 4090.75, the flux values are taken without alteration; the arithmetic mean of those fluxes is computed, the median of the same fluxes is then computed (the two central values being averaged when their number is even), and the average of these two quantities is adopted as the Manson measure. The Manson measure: 16.1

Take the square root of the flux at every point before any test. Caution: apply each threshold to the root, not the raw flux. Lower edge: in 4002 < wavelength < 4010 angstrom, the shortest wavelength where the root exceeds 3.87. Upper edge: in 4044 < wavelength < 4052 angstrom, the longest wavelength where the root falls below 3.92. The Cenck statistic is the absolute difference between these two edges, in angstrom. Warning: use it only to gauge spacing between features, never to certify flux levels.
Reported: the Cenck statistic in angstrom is 46.5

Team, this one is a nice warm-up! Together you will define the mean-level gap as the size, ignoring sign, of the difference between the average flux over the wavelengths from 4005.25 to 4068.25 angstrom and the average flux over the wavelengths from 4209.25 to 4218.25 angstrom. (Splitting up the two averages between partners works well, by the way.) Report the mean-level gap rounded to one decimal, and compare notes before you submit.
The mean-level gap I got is 1.1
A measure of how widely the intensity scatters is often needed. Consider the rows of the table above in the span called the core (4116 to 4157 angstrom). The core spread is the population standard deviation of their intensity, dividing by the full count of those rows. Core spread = 0.805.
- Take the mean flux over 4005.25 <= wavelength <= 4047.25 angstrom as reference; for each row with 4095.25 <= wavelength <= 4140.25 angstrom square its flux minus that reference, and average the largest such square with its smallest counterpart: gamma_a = 4.6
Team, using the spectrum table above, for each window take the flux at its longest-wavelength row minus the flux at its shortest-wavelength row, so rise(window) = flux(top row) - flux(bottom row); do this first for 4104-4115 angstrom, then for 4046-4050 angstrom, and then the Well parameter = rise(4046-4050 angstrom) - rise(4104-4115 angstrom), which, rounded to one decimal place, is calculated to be 1.1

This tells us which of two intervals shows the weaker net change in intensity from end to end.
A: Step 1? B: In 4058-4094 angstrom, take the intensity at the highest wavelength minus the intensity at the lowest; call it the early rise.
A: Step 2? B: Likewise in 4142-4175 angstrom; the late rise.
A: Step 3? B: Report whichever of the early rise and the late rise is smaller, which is -1.5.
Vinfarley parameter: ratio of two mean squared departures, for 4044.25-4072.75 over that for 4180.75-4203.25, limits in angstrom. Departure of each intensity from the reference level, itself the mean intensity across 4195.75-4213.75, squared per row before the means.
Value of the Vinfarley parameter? 6.4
